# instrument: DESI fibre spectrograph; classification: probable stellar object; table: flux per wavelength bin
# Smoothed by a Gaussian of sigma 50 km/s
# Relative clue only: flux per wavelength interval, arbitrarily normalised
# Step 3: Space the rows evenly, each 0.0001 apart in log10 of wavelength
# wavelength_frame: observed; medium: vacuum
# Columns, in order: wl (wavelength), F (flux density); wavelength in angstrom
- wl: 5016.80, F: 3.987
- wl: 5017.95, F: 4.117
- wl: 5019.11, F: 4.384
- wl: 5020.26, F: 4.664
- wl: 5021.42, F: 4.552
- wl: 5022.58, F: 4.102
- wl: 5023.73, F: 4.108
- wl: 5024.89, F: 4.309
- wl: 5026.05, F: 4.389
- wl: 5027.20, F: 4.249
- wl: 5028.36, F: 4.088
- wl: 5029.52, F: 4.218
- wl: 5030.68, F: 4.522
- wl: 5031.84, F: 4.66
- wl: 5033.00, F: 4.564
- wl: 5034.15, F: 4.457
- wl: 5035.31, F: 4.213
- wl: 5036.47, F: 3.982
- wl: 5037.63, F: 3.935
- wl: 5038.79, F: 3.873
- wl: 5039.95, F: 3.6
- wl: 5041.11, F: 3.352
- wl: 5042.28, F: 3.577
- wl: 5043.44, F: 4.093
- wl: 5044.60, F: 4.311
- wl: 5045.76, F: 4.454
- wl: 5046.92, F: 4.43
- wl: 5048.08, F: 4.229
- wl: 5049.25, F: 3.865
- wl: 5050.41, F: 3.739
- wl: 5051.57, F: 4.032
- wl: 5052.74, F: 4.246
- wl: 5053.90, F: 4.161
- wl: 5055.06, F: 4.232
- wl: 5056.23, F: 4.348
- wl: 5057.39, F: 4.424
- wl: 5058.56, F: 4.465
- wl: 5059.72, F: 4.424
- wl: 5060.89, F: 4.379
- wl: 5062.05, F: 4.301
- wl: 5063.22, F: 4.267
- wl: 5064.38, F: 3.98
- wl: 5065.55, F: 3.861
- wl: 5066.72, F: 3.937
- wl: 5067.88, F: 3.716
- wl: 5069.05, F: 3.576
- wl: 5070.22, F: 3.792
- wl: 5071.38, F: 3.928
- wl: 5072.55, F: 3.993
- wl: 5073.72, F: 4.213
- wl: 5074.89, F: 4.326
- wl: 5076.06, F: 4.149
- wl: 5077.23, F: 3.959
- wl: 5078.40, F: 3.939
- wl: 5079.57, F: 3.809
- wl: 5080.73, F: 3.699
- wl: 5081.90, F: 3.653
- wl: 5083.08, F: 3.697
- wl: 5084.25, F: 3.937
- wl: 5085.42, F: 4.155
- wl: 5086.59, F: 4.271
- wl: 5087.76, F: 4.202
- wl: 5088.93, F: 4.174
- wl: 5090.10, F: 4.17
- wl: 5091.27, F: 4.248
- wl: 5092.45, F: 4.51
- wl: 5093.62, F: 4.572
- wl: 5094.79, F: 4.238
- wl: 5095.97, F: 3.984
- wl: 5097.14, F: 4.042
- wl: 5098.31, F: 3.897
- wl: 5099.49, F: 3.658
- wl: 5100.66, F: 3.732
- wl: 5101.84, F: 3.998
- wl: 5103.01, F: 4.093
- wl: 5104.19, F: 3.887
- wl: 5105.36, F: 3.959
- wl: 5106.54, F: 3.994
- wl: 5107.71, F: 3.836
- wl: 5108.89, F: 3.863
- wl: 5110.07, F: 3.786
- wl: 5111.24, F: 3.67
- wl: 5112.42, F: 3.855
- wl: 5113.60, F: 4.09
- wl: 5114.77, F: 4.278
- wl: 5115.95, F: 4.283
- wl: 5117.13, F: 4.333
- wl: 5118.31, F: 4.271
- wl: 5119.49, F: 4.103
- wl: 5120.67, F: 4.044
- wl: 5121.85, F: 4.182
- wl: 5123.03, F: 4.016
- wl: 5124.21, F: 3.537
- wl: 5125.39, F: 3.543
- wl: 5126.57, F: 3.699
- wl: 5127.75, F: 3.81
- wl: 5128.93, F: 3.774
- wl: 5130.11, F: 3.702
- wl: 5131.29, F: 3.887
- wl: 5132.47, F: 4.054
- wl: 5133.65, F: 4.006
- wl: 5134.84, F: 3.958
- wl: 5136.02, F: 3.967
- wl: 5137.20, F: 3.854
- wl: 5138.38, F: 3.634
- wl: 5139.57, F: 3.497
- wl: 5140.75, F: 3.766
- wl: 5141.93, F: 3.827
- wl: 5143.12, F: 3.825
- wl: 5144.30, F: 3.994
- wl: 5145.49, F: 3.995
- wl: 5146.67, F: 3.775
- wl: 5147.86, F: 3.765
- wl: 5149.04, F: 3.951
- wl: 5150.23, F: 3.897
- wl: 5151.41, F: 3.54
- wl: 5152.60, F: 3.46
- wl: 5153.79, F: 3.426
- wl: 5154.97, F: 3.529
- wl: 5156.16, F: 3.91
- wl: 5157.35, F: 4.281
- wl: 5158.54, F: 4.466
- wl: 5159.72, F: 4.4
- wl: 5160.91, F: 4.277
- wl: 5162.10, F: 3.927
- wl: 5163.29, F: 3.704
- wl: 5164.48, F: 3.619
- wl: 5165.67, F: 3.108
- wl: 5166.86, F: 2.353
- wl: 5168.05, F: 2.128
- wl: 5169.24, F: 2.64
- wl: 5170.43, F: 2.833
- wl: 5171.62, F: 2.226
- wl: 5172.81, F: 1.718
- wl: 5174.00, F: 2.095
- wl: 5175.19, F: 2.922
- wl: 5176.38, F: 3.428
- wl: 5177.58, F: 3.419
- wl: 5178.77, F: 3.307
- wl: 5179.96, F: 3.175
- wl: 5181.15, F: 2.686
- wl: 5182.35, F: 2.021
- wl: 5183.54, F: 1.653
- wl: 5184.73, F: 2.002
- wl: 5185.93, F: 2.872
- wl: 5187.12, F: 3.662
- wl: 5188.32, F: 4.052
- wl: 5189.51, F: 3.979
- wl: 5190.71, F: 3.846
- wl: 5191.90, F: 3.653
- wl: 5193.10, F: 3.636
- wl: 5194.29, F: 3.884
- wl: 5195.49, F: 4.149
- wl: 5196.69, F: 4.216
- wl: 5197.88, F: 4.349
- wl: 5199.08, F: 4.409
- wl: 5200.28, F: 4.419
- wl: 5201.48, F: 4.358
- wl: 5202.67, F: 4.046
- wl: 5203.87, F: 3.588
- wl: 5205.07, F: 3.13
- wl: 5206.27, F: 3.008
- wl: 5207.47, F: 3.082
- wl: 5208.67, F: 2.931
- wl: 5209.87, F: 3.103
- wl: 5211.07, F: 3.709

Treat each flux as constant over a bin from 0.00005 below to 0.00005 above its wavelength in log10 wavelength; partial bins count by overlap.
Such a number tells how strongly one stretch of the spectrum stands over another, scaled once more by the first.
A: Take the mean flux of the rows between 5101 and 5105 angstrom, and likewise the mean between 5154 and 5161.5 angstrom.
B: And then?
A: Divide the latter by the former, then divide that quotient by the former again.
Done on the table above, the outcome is 0.260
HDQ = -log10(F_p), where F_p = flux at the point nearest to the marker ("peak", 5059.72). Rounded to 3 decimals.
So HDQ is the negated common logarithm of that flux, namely -0.646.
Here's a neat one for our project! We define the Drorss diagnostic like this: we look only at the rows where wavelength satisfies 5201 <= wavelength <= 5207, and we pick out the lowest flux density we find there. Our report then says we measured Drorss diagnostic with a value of 3.008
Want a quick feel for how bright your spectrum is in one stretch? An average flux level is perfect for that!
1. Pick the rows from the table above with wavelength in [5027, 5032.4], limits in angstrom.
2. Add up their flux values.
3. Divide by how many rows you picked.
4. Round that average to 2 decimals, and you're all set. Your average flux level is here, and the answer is 4.35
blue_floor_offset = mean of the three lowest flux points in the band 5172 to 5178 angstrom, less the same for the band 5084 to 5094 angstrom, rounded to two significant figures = -1.8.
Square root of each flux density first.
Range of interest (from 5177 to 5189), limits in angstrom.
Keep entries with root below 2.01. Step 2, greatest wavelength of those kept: 5187.12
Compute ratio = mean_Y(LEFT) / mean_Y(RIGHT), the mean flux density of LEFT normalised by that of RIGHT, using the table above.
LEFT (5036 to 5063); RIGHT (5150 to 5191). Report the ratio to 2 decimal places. 1.28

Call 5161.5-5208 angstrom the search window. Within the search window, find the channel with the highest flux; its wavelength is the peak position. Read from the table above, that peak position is 5200.28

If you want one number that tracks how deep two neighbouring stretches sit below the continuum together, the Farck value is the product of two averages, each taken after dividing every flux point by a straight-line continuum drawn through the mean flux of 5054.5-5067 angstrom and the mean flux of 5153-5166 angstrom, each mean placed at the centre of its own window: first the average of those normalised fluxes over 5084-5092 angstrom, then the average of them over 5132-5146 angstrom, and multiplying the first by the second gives 0.984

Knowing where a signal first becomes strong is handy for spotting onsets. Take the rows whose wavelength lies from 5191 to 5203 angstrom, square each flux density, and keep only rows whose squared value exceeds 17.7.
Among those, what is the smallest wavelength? 5196.69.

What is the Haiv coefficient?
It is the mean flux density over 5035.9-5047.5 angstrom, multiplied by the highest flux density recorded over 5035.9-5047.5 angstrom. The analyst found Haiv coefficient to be 17.6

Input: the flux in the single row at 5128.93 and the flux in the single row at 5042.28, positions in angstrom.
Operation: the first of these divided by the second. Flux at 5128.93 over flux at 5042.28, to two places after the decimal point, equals 1.06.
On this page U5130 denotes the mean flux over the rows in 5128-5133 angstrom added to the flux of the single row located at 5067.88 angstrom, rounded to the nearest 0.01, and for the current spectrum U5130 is 7.57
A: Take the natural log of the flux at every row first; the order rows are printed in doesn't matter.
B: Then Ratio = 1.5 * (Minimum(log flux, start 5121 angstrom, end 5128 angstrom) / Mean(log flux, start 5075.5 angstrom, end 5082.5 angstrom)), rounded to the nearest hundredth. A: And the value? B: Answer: 1.40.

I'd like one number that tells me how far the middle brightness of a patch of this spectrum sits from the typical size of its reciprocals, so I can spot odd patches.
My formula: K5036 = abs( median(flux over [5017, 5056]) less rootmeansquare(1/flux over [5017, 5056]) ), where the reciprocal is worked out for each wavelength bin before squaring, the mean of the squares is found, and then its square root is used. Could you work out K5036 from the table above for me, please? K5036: 3.98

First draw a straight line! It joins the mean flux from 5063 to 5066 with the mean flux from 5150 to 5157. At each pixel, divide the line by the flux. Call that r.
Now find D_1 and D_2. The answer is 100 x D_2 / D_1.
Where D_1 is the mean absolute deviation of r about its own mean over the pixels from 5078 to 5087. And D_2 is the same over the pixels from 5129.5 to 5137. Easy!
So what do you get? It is 50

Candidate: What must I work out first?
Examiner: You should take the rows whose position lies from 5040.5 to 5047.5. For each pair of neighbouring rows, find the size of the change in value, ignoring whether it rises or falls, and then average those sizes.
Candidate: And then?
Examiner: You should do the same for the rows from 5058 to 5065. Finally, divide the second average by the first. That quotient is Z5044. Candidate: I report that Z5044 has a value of 0.4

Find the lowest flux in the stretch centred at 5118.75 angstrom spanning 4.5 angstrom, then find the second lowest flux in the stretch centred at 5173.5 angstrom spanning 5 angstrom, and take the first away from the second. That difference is -1.9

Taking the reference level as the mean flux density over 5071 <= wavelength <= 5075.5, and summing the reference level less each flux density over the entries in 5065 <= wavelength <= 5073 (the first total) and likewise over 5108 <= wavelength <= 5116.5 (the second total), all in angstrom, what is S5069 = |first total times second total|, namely 2.0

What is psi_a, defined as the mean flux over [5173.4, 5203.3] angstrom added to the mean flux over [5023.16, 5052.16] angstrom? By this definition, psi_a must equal 7.6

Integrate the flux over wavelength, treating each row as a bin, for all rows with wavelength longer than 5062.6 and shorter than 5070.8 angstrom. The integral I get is 32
